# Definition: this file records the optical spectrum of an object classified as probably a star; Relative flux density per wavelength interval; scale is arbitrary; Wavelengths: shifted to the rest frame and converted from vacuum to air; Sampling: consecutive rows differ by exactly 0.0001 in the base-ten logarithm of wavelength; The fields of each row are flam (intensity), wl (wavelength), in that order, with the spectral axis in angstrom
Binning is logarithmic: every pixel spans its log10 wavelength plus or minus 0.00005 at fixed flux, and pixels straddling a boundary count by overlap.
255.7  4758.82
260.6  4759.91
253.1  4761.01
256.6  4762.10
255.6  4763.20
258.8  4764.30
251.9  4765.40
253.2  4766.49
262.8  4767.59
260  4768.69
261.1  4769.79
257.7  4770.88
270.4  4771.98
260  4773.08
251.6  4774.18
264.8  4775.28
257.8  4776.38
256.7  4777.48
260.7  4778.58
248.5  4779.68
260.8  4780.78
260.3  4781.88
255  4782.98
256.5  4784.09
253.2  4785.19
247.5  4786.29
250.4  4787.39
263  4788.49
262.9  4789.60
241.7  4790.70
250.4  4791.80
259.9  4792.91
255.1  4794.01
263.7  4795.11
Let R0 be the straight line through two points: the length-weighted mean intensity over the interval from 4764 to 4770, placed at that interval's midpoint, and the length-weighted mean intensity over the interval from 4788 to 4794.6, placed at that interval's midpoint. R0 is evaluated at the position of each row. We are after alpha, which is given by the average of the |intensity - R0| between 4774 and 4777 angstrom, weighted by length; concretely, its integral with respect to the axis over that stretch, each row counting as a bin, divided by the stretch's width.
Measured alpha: 4.6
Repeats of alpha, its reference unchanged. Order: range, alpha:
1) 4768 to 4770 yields 3.1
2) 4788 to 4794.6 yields 6.4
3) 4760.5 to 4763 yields 3.2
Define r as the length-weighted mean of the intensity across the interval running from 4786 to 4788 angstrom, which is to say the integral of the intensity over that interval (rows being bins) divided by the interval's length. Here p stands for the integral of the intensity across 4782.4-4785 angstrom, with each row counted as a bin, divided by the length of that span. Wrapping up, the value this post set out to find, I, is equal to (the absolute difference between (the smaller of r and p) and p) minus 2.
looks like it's 3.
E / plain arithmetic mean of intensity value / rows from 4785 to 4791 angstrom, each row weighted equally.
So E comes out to 253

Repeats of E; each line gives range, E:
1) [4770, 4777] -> 260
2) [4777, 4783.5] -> 257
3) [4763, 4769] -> 257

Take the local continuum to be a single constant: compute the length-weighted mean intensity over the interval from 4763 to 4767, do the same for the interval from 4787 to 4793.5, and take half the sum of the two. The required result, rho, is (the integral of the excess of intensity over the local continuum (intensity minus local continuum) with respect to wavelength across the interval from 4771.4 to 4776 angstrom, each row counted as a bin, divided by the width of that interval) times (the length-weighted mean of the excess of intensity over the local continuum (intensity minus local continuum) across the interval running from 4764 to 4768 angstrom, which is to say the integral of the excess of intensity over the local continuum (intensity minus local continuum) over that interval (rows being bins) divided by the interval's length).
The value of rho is 10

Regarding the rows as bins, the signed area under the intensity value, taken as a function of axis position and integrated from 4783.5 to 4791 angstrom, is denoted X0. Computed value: 1904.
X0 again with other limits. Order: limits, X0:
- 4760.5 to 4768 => 1920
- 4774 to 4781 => 1802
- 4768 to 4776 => 2086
